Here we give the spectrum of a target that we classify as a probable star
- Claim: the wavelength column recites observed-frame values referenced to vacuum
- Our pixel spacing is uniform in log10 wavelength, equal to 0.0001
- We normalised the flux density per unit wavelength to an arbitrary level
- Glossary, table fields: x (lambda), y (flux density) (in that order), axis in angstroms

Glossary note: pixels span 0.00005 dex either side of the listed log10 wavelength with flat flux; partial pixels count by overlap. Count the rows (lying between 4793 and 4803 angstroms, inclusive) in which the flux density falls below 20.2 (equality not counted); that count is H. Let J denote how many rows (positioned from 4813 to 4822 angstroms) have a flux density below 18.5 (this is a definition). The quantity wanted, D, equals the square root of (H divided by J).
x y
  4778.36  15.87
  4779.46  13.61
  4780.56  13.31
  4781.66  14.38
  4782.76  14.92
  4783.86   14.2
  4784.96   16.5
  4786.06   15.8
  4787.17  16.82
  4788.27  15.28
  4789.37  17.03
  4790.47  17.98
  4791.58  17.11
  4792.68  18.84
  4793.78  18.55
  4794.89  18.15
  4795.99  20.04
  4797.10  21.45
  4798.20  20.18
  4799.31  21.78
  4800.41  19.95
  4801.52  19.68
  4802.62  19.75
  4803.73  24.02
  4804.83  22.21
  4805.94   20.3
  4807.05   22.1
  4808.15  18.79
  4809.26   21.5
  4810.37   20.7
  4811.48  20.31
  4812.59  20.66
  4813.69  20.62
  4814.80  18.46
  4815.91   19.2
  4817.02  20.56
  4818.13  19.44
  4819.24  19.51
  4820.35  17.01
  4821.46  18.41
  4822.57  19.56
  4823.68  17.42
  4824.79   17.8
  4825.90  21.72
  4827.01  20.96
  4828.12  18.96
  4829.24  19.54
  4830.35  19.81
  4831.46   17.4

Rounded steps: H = 7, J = 3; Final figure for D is 1.5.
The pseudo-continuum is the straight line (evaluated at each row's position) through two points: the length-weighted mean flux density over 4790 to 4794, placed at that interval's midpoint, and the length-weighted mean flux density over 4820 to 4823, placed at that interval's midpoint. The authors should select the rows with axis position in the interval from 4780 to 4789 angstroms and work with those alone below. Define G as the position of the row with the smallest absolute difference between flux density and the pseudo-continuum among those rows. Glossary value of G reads 4787.17 angstroms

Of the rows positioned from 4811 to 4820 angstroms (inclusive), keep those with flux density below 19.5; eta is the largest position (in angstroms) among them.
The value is 4818.13 angstroms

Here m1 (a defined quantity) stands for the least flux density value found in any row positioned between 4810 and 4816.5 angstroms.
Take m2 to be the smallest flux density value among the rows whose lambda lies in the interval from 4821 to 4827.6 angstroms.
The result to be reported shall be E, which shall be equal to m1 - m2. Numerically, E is 1.0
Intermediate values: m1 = 18.46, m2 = 17.42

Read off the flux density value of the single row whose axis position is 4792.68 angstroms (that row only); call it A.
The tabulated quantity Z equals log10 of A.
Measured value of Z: 1.28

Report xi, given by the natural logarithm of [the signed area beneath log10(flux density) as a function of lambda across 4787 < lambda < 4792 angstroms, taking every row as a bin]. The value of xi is 1.81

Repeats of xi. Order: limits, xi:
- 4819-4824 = 1.84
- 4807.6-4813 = 1.95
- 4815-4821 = 2.04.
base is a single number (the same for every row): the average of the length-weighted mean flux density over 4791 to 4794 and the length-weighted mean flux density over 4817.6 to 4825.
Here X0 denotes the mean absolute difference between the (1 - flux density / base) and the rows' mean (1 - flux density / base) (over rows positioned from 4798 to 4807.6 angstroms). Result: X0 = 0.069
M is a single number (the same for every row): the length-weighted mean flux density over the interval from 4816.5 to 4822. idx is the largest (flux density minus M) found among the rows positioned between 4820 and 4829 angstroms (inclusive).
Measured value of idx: 2.7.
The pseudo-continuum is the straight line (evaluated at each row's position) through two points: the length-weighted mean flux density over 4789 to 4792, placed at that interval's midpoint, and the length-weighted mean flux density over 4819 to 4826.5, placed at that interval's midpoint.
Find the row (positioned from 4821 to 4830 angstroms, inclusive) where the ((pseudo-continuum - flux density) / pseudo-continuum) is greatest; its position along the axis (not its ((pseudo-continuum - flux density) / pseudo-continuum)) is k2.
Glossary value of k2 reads 4823.68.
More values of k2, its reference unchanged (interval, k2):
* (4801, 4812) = 4808.15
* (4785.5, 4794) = 4788.27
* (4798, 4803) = 4801.52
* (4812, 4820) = 4814.80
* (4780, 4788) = 4780.56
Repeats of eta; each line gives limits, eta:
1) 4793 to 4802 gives 4794.89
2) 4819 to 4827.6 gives 4824.79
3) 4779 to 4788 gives 4787.17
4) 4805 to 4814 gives 4808.15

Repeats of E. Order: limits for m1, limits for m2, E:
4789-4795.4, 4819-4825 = 0.0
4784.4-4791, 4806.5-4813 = -3.5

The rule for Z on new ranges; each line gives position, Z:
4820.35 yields 1.23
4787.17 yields 1.23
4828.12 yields 1.28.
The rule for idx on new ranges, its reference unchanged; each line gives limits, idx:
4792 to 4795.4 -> -0.1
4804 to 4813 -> 3.2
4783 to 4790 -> -1.9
